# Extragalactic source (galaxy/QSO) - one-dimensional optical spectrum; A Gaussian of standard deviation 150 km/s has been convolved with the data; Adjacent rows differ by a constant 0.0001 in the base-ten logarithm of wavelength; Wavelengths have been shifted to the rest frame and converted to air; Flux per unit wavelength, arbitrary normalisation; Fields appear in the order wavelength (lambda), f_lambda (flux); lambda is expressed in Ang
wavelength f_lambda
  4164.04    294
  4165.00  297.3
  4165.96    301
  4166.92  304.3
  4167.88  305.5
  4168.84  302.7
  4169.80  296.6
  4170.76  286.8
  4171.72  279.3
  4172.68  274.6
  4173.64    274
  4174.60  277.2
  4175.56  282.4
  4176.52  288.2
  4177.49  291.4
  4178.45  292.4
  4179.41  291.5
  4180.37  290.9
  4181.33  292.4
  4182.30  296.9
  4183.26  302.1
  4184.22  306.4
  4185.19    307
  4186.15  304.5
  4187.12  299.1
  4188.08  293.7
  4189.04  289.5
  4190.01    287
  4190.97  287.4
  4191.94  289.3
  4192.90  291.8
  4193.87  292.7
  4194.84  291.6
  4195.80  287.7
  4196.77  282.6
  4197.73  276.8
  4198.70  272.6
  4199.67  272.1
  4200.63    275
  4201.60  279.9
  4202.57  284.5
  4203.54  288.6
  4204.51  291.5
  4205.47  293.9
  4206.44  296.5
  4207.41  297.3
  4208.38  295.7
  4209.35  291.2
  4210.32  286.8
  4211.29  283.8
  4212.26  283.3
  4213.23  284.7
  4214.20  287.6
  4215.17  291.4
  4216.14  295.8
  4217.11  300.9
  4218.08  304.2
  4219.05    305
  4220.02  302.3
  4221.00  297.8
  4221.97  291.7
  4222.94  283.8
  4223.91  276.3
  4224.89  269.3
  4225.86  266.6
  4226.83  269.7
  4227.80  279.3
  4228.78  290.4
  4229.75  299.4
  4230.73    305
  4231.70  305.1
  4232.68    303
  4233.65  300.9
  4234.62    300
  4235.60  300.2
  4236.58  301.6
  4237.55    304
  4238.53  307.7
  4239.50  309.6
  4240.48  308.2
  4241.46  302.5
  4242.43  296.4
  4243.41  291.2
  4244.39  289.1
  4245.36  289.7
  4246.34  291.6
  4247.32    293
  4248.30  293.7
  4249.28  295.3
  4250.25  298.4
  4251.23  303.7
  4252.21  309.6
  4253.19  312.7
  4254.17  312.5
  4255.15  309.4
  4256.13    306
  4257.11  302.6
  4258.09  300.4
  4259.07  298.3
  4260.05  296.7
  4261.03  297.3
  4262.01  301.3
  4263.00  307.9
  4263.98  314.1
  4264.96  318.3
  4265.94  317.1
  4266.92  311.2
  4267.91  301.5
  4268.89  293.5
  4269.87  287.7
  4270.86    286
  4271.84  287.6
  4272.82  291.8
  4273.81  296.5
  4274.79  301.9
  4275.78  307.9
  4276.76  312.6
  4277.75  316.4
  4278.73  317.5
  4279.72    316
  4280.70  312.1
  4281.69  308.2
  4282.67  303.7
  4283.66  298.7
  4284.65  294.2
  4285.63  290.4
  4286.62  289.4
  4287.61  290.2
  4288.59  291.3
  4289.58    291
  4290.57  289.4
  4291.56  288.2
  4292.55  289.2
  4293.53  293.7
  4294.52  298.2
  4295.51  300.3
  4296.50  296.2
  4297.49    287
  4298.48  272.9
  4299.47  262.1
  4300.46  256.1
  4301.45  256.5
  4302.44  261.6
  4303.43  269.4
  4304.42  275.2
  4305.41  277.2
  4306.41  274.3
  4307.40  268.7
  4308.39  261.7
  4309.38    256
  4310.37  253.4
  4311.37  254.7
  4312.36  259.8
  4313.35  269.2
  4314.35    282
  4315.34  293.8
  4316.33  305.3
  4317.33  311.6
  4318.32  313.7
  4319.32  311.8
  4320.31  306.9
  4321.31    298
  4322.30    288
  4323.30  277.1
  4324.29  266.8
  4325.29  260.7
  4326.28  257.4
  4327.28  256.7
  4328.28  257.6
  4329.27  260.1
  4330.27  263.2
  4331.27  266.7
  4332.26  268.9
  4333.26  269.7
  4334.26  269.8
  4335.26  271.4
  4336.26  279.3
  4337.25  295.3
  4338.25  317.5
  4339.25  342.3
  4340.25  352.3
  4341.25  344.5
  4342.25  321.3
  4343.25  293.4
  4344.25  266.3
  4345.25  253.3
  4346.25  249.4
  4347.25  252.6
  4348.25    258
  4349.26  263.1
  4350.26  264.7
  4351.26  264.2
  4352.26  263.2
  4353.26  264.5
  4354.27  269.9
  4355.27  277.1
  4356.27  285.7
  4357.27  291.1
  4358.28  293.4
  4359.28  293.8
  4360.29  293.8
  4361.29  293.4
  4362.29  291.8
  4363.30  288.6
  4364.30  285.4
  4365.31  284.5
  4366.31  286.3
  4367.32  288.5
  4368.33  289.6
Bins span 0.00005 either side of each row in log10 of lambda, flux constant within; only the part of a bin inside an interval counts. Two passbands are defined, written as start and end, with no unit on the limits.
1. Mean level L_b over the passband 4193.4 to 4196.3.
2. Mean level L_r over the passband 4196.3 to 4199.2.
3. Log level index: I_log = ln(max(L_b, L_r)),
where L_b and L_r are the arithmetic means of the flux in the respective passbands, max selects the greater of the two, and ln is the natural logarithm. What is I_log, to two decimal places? 5.67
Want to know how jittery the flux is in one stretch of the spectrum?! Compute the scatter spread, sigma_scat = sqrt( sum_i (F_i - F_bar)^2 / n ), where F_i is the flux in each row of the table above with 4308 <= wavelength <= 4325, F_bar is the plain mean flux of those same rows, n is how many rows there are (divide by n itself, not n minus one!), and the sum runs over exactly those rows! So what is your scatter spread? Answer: 21.6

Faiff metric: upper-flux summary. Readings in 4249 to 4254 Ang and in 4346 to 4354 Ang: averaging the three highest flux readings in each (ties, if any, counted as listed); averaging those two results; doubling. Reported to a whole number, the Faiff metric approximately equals 573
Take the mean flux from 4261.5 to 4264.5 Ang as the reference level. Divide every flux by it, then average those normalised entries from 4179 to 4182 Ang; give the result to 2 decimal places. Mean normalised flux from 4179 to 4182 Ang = 0.95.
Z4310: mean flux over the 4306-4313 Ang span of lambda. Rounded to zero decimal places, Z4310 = 261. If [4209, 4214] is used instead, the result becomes 286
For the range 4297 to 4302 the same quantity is 267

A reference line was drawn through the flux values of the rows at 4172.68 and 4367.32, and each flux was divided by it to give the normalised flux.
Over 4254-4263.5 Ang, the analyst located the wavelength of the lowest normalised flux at 4260.05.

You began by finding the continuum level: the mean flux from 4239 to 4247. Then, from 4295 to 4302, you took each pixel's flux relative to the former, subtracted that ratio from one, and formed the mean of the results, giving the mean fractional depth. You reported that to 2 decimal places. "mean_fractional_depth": 0.07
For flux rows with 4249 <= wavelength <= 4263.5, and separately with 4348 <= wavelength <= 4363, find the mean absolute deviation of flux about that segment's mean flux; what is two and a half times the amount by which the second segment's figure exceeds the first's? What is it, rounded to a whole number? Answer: 20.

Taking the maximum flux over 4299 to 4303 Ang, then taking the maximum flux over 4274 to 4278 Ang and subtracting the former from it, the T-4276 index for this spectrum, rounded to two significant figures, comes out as 54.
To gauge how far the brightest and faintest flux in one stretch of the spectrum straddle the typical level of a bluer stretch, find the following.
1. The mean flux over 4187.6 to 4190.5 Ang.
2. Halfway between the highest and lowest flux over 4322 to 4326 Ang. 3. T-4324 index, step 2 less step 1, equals -16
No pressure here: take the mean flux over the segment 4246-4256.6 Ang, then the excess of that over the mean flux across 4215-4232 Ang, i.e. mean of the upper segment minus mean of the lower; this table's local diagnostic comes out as 12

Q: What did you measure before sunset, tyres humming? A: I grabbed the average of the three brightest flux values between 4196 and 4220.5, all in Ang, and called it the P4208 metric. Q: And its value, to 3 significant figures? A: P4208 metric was 304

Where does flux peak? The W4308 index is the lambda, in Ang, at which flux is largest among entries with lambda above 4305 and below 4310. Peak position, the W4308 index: 4305.41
